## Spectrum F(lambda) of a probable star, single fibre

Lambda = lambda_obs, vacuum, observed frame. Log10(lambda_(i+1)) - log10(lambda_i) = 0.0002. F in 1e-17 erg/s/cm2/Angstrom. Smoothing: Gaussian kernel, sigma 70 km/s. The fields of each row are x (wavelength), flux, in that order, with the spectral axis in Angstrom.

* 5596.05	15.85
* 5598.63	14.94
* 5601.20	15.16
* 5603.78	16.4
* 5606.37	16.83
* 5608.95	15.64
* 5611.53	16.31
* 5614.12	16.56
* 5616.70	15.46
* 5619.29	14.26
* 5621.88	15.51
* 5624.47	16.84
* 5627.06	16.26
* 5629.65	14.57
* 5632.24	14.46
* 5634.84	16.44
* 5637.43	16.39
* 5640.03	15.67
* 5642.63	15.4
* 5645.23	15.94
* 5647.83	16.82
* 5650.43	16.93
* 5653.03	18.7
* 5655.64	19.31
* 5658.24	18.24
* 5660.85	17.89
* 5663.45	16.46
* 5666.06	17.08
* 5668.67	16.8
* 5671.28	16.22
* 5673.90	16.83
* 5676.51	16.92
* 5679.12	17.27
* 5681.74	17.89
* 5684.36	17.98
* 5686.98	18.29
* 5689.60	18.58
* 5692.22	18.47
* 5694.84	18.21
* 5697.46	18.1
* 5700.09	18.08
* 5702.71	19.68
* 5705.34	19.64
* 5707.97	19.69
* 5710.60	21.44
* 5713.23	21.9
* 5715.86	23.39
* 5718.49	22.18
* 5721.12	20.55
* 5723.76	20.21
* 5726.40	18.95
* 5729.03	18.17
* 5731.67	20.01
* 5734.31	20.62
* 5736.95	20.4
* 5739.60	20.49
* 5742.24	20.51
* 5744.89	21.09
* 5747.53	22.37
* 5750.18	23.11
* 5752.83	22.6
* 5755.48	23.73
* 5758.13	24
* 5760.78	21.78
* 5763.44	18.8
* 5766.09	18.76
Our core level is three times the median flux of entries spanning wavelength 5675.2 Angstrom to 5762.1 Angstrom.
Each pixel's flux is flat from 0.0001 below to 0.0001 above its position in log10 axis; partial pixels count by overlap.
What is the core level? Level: 61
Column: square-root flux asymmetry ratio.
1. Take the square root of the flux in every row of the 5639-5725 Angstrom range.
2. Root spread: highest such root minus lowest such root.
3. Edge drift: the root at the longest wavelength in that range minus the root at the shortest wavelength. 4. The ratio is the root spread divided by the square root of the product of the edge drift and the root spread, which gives 1.3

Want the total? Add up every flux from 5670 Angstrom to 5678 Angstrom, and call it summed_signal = 50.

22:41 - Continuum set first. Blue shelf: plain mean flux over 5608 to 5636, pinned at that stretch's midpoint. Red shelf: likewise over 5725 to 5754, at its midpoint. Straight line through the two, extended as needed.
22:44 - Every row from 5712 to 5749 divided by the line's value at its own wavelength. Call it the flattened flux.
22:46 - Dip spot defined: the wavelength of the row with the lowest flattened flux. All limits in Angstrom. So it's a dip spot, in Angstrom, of 5729.03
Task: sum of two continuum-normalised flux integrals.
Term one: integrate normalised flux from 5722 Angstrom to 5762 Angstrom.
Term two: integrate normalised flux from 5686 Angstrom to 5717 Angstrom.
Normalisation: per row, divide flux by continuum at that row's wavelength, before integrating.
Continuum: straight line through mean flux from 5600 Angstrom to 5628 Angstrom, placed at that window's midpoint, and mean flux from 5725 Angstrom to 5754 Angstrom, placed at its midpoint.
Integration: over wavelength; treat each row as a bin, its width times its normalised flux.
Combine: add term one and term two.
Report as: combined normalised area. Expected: 72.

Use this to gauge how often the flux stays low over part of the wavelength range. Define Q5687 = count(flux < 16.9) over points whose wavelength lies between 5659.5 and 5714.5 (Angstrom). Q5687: 4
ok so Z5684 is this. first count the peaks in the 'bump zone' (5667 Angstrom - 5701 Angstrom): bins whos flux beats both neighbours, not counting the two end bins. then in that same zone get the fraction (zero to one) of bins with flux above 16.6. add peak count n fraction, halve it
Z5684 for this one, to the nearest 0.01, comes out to 0.96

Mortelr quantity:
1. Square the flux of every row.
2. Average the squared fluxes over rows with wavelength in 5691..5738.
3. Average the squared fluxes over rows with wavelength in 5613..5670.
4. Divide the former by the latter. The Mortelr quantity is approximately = 1.47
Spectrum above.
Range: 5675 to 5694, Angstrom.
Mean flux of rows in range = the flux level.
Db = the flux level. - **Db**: 17.9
